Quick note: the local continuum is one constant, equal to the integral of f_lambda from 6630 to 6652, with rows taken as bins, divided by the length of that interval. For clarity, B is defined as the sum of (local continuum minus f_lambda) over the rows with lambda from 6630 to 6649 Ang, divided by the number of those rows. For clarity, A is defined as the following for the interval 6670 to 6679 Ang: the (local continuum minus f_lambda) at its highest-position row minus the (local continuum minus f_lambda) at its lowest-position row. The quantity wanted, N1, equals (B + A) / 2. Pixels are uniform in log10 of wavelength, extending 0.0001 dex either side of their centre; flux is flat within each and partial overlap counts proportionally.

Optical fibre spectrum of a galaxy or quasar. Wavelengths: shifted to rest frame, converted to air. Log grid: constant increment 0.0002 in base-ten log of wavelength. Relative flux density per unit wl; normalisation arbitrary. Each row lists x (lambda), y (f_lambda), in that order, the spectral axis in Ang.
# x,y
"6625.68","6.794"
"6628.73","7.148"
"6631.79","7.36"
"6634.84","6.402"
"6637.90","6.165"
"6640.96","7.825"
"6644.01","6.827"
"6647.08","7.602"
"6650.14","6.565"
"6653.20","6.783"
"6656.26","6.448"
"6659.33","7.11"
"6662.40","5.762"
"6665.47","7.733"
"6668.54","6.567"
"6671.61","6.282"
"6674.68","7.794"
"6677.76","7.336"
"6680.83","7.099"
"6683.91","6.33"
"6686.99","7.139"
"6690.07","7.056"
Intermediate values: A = -1.1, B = -0.1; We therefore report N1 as -0.6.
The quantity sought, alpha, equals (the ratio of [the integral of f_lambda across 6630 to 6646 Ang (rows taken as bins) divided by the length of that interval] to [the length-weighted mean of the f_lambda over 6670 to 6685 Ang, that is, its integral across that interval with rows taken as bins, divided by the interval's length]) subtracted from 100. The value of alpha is 99.01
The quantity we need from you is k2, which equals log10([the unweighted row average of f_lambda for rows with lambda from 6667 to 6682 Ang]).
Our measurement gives 0.846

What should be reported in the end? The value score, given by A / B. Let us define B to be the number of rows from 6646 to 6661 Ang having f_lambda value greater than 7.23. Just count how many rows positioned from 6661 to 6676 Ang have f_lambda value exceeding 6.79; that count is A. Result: 2.0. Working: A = 2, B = 1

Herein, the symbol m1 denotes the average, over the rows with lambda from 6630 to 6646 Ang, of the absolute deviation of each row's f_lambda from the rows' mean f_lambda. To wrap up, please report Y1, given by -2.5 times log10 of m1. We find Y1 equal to 0.67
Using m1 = 0.54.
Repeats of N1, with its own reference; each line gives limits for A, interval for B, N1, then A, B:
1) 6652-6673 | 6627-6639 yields 0.3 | 0.5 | 0.2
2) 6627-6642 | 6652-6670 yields -0.2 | -0.7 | 0.2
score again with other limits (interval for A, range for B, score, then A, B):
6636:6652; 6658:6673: 3.0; 3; 1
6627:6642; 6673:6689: 1.5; 3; 2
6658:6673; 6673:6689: 1.0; 2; 2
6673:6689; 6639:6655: 2.0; 4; 2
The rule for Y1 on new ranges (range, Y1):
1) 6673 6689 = 1.17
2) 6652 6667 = 0.69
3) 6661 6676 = 0.31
